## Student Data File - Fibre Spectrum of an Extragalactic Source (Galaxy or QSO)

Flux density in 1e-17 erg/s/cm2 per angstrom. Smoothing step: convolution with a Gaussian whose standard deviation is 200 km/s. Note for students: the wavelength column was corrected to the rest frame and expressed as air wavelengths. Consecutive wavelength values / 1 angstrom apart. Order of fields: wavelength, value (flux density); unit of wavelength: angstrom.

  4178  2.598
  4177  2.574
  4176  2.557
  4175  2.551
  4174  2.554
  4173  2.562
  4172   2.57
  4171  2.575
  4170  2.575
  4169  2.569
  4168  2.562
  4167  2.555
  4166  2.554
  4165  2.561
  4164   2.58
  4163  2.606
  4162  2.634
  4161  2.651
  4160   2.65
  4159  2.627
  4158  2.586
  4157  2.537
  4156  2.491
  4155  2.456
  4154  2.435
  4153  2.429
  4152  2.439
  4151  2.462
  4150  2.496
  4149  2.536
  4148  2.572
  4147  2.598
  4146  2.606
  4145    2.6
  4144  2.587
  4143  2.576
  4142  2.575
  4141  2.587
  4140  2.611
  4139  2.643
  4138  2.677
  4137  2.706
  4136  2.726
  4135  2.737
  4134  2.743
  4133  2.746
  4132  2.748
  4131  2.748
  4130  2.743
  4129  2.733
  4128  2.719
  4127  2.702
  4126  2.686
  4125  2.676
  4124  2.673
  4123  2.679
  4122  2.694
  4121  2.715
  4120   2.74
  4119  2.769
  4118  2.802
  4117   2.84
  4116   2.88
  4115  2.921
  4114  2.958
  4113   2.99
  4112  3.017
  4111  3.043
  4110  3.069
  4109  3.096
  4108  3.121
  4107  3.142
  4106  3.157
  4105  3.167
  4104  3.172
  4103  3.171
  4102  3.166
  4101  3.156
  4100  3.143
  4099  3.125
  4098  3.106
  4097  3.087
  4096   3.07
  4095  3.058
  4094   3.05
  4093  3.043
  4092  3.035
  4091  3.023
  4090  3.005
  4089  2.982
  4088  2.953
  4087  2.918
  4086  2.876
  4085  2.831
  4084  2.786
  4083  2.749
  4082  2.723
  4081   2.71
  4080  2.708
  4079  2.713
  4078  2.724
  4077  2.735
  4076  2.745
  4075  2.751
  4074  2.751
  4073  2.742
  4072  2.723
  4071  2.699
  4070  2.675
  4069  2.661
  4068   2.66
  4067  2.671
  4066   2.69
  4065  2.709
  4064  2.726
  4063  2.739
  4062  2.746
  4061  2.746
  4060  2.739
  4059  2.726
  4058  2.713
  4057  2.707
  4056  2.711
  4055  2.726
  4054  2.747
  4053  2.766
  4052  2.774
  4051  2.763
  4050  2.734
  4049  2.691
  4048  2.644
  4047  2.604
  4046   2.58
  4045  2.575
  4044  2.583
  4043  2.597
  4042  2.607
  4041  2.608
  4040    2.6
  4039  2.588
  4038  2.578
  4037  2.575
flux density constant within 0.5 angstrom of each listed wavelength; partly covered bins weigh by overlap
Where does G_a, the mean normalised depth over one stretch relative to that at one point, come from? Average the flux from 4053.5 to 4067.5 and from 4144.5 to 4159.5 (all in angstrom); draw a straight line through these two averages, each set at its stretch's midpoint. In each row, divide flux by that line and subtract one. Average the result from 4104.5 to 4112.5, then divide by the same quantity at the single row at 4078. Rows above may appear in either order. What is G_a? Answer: 12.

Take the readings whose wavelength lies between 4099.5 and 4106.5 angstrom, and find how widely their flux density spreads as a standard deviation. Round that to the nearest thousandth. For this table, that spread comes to 0.010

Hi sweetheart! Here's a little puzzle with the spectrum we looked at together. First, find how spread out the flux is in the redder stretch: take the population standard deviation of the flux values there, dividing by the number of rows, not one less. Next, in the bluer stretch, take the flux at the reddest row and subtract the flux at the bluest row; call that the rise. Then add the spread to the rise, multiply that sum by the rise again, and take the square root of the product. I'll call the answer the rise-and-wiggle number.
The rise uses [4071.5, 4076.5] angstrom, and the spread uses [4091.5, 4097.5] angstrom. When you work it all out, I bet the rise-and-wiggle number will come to 0.03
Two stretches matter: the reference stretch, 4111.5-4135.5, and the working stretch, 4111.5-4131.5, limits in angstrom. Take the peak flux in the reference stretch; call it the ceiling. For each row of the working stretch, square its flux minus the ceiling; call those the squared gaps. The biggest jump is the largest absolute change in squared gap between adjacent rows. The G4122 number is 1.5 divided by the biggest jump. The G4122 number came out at 98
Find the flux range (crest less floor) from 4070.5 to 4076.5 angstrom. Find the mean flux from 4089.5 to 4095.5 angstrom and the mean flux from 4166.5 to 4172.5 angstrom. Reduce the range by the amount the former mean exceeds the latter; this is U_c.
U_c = -0.416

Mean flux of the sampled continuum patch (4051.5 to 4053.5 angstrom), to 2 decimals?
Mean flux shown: 2.77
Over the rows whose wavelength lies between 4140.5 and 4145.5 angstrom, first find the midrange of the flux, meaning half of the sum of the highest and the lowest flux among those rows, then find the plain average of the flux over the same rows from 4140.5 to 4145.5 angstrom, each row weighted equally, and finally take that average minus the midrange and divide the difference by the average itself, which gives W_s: -0.0010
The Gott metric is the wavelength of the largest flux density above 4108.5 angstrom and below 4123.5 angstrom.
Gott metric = 4109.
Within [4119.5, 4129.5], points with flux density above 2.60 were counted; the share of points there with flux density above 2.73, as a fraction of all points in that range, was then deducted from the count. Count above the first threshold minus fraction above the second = 9.8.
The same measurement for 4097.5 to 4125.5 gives 27.2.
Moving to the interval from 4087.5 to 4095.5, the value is 7.0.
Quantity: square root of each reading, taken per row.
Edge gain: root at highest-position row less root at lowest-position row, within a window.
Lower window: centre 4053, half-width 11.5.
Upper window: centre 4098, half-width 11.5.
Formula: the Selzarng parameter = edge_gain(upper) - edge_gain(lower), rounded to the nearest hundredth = 0.01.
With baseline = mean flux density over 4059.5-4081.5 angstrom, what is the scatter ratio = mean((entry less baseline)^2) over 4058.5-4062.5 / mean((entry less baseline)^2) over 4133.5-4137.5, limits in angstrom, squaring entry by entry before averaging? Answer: 1.8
